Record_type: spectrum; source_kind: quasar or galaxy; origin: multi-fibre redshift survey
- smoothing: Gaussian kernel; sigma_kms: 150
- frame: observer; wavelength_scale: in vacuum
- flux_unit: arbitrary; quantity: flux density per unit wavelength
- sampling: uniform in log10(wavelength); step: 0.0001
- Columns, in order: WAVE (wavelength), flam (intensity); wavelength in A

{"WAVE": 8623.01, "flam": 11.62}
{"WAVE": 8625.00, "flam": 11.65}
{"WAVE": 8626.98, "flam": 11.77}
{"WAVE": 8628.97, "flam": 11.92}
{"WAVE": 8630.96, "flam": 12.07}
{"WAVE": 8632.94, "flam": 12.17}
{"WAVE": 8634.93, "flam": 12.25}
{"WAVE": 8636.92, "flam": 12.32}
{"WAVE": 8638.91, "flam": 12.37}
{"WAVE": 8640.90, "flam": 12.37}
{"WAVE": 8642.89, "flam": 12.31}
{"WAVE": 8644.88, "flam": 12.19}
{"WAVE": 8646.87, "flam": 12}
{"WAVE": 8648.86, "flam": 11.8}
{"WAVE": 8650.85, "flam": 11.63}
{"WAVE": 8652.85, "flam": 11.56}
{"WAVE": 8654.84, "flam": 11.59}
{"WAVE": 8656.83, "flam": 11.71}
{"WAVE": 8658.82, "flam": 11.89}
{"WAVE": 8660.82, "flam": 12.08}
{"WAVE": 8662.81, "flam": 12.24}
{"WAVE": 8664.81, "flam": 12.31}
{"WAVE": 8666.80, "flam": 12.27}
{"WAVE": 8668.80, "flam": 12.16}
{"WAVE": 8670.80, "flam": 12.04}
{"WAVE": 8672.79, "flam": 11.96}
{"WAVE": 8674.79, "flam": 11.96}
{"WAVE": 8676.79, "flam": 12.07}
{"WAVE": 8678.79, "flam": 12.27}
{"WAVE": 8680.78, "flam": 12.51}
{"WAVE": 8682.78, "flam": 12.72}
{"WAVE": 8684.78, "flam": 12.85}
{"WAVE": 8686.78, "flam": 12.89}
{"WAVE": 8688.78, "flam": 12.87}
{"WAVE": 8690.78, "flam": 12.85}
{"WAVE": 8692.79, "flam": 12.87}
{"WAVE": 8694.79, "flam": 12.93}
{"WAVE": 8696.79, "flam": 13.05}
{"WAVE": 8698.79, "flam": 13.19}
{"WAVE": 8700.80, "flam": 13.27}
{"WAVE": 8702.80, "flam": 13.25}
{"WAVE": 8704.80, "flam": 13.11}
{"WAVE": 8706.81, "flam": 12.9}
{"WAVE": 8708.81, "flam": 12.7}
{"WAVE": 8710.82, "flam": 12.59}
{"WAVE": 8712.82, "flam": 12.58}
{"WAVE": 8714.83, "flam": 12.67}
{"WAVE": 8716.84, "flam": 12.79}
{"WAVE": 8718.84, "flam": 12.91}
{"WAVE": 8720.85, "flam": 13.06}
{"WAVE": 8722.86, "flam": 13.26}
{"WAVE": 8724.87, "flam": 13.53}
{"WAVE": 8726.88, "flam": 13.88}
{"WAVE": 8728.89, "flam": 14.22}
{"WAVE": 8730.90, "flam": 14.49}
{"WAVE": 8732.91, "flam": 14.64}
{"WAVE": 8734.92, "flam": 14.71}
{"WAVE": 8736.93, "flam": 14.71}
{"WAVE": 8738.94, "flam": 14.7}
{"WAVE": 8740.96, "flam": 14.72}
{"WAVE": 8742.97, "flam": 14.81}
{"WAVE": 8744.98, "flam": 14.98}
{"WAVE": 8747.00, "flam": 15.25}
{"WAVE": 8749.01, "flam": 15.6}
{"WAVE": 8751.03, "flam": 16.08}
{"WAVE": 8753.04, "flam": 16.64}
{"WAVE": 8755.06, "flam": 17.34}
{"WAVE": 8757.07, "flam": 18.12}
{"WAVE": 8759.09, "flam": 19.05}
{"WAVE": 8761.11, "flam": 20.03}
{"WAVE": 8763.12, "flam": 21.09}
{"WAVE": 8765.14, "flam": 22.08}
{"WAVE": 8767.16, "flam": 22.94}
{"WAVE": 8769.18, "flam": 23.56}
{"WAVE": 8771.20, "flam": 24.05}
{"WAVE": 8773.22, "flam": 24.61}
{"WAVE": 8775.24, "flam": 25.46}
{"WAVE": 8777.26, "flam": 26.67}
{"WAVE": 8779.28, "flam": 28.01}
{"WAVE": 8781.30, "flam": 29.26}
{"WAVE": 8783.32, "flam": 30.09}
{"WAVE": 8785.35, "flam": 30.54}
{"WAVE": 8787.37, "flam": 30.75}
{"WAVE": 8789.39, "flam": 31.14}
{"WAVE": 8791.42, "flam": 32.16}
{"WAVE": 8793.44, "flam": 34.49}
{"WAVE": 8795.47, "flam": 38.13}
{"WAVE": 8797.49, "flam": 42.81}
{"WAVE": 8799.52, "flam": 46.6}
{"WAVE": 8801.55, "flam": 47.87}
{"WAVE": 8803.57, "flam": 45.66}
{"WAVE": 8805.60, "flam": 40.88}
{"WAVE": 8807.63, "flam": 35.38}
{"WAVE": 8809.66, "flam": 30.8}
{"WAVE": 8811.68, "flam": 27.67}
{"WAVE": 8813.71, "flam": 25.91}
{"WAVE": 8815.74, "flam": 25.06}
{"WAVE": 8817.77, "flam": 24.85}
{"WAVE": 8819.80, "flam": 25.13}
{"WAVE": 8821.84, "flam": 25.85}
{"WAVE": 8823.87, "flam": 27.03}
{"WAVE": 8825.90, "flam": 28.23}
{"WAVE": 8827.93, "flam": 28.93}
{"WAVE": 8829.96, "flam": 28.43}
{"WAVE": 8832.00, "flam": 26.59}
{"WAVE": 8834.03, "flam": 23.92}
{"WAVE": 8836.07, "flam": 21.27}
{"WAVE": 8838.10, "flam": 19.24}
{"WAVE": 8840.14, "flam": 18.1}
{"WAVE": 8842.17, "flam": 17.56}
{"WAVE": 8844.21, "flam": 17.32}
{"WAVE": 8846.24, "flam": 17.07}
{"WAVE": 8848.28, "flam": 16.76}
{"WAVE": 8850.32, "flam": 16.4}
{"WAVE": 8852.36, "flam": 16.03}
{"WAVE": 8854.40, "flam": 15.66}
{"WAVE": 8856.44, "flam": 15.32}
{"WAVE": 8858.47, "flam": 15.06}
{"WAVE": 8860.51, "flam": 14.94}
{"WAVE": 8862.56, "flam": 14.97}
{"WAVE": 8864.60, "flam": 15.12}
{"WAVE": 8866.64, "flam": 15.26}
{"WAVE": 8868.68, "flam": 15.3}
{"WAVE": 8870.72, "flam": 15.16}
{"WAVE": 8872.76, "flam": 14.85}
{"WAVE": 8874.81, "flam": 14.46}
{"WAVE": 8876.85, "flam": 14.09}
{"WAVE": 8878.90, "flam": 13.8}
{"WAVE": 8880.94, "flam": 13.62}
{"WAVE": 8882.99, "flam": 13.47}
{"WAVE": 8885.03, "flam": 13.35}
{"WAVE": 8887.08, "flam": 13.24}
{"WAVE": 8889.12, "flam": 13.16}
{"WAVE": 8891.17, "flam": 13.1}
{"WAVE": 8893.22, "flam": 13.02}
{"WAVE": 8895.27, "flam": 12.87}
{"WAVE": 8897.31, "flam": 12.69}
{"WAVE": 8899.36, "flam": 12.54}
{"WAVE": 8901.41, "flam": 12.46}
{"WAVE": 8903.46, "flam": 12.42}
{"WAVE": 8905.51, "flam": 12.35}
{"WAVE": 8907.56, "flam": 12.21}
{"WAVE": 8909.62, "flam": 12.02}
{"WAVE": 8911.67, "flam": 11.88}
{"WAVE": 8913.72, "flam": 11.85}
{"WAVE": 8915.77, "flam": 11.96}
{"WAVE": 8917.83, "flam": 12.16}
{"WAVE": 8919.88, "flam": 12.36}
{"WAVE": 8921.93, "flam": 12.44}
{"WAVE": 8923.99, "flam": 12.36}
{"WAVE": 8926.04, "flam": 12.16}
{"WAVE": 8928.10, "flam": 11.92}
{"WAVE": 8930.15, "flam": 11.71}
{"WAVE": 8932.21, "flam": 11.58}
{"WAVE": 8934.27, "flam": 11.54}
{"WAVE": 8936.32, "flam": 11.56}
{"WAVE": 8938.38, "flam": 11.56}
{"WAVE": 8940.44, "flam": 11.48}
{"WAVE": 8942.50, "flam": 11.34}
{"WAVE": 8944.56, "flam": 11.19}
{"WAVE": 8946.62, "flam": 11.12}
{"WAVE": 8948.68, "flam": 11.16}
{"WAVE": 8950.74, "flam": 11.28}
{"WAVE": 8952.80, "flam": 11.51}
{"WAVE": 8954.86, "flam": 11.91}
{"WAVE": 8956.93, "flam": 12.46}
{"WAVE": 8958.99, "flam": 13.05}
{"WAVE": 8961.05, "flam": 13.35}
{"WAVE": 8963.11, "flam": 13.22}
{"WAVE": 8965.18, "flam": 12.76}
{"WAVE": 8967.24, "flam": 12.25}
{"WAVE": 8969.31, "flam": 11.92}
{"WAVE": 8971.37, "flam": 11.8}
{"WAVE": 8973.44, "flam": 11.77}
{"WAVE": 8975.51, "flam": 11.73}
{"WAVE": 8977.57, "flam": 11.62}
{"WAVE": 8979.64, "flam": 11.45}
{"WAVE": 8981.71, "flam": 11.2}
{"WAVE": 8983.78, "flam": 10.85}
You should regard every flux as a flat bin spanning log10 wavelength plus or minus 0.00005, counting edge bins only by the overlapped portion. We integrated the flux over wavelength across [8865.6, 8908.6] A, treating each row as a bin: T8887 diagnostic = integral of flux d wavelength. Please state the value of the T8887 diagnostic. 580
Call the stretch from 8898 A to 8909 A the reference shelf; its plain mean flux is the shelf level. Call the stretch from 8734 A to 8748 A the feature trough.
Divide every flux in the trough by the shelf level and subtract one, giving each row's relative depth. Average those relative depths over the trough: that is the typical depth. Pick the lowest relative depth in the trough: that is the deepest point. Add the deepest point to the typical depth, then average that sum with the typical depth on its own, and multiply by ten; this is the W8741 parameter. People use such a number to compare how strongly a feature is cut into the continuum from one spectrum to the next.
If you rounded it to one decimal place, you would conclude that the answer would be 2.9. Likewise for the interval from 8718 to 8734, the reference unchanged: 1.3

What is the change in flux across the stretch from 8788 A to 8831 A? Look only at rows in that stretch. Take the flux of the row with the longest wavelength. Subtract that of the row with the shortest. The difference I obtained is -2.7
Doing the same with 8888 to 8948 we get -2.0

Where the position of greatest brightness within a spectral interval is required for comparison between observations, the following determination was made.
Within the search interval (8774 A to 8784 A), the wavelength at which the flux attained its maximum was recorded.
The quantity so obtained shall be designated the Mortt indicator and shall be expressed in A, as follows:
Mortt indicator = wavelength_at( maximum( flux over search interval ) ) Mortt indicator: 8783.32 A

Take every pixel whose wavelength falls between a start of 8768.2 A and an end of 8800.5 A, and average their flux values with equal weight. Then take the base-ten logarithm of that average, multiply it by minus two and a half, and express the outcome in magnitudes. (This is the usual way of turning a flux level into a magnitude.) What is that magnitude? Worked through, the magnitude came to -3.73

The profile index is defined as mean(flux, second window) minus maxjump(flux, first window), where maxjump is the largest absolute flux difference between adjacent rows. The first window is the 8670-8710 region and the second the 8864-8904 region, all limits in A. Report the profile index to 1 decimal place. 13.5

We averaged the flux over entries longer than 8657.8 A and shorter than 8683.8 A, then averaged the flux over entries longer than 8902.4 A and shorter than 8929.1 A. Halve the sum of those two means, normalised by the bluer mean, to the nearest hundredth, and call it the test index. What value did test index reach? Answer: 1.00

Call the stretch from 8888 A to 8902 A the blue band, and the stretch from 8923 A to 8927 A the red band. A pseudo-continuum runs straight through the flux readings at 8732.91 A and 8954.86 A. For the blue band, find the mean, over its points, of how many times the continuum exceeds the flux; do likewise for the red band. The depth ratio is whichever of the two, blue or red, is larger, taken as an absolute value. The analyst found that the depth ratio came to 1.00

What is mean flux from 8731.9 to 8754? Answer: 15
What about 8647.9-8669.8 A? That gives 12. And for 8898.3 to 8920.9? 12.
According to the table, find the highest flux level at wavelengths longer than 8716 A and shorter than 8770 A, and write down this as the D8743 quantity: 23.56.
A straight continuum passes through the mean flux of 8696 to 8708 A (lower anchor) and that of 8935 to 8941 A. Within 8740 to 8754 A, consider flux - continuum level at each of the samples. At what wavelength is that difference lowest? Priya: 8740.96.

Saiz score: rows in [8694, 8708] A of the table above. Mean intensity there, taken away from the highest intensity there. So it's 0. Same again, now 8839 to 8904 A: 3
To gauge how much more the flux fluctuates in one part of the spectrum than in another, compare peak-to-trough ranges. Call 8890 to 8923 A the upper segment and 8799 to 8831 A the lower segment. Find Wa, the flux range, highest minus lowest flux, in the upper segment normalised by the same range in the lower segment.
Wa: 0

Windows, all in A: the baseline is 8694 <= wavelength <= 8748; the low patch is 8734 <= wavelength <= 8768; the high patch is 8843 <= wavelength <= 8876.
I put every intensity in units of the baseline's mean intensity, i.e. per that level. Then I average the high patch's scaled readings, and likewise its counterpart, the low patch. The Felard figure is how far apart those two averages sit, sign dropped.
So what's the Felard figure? 0.12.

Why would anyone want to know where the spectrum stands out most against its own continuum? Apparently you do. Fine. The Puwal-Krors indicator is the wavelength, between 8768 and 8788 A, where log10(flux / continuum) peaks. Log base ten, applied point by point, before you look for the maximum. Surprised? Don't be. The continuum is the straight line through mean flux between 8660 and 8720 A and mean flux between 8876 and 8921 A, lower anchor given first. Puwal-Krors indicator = 8787.37 A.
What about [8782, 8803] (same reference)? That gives 8801.55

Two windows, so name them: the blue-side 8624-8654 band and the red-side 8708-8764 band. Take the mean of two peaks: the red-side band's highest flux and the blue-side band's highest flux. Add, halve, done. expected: 16.7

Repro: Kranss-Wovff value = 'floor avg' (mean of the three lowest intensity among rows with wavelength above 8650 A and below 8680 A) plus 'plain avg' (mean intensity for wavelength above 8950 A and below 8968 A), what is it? 24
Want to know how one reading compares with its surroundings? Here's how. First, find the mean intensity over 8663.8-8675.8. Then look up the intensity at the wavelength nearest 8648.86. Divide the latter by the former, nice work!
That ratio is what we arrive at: 1.0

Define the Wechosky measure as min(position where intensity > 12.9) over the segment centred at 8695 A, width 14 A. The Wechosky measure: 8694.79 A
